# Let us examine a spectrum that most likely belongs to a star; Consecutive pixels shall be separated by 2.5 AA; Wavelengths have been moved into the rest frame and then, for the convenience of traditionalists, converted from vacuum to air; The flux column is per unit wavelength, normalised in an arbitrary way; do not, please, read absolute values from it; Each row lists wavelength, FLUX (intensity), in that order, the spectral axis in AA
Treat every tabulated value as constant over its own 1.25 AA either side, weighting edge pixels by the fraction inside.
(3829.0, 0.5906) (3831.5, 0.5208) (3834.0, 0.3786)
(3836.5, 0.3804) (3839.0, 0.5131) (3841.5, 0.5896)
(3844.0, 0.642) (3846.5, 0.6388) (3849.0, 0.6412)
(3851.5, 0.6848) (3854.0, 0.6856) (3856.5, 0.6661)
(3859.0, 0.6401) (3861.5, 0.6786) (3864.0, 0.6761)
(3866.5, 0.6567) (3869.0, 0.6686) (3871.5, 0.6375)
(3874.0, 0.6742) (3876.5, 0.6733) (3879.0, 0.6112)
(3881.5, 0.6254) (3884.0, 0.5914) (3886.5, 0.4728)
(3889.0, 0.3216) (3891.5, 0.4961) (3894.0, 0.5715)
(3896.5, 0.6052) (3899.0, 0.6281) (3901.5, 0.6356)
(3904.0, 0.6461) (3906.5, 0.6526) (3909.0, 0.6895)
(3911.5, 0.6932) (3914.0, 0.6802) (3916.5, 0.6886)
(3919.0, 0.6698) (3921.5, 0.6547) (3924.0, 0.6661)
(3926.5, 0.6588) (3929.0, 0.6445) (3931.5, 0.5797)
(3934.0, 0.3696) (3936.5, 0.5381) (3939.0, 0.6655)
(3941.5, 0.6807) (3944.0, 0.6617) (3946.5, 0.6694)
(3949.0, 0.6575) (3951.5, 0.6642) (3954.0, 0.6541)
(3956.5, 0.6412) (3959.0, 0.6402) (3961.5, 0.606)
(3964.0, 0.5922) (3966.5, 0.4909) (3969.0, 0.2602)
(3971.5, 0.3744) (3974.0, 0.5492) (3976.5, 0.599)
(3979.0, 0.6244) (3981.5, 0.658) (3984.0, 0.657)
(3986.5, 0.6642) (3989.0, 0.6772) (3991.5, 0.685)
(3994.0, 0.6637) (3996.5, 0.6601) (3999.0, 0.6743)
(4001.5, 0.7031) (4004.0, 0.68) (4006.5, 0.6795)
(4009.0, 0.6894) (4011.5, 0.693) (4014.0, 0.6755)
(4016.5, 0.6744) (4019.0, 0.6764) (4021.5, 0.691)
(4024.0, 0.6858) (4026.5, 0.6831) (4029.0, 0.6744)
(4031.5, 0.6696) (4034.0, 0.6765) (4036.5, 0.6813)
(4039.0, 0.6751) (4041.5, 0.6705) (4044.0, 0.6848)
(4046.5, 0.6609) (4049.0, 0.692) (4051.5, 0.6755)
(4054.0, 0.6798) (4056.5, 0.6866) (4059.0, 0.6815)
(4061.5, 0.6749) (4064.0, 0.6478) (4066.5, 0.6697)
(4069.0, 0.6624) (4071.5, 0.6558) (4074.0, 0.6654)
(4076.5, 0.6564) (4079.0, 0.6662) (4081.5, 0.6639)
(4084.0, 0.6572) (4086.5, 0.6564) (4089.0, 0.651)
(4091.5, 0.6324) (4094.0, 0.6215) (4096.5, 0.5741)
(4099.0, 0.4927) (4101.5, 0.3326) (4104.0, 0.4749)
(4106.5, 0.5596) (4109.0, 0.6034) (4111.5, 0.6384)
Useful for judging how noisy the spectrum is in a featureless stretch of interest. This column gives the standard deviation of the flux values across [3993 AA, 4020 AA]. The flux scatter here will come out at 0.01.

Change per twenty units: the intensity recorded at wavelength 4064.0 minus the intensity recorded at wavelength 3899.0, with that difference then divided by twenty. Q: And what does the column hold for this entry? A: 0.0010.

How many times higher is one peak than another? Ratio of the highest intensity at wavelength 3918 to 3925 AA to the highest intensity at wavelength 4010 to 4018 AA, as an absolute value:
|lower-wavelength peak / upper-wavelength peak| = 0.97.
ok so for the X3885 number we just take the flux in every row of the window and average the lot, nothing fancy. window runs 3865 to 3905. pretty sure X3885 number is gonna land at 0.595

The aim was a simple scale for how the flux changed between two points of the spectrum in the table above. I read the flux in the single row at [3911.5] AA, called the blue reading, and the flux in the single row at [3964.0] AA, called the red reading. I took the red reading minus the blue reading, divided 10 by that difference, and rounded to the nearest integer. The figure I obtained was -99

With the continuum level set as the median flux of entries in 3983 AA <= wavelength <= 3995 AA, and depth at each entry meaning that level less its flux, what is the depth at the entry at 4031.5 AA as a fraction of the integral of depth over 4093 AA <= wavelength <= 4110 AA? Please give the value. -0.002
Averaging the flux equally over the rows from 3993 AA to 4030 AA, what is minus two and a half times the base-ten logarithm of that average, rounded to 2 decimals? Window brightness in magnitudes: 0.42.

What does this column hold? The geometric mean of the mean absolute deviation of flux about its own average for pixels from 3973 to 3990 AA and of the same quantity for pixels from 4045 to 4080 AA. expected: 0.019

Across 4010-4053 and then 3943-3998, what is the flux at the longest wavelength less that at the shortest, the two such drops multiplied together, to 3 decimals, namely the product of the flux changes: 0.000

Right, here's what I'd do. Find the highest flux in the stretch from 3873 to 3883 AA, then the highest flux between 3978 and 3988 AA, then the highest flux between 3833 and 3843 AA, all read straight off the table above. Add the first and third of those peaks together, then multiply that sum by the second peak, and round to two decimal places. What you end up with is 0.84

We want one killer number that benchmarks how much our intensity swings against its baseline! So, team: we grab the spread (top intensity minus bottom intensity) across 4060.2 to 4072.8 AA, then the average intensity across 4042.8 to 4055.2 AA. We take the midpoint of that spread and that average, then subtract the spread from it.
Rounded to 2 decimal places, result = 0.33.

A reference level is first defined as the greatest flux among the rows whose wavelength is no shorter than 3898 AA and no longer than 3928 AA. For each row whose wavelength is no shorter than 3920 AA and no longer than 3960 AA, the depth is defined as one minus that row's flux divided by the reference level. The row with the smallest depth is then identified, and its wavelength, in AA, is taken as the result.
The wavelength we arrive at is 3941.5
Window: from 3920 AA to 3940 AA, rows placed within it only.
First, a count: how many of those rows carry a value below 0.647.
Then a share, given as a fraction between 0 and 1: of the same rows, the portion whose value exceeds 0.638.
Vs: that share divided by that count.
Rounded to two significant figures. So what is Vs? 0.16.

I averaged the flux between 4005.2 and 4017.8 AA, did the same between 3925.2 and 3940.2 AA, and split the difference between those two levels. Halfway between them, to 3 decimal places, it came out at 0.629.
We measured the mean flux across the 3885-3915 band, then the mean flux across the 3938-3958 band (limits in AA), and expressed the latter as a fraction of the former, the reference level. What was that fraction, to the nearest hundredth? 1.12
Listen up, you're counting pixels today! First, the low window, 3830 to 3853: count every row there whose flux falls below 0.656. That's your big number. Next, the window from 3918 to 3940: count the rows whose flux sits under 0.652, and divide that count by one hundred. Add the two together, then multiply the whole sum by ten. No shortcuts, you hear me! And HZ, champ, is 80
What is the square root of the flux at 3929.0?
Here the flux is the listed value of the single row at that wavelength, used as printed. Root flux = 0.803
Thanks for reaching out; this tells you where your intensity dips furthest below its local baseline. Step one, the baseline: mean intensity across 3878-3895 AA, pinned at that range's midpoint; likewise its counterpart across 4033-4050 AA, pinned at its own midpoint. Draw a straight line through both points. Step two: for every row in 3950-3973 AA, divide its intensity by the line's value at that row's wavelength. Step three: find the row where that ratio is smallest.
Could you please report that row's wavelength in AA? 3969.0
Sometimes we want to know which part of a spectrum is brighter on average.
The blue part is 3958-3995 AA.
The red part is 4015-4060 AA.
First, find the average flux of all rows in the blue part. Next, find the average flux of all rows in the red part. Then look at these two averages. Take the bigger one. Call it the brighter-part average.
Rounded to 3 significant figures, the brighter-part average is 0.679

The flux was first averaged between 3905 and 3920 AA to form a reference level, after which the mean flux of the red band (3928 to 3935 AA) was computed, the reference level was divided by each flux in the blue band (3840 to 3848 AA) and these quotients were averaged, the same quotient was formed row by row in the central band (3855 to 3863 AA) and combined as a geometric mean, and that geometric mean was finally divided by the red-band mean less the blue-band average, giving -1.8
